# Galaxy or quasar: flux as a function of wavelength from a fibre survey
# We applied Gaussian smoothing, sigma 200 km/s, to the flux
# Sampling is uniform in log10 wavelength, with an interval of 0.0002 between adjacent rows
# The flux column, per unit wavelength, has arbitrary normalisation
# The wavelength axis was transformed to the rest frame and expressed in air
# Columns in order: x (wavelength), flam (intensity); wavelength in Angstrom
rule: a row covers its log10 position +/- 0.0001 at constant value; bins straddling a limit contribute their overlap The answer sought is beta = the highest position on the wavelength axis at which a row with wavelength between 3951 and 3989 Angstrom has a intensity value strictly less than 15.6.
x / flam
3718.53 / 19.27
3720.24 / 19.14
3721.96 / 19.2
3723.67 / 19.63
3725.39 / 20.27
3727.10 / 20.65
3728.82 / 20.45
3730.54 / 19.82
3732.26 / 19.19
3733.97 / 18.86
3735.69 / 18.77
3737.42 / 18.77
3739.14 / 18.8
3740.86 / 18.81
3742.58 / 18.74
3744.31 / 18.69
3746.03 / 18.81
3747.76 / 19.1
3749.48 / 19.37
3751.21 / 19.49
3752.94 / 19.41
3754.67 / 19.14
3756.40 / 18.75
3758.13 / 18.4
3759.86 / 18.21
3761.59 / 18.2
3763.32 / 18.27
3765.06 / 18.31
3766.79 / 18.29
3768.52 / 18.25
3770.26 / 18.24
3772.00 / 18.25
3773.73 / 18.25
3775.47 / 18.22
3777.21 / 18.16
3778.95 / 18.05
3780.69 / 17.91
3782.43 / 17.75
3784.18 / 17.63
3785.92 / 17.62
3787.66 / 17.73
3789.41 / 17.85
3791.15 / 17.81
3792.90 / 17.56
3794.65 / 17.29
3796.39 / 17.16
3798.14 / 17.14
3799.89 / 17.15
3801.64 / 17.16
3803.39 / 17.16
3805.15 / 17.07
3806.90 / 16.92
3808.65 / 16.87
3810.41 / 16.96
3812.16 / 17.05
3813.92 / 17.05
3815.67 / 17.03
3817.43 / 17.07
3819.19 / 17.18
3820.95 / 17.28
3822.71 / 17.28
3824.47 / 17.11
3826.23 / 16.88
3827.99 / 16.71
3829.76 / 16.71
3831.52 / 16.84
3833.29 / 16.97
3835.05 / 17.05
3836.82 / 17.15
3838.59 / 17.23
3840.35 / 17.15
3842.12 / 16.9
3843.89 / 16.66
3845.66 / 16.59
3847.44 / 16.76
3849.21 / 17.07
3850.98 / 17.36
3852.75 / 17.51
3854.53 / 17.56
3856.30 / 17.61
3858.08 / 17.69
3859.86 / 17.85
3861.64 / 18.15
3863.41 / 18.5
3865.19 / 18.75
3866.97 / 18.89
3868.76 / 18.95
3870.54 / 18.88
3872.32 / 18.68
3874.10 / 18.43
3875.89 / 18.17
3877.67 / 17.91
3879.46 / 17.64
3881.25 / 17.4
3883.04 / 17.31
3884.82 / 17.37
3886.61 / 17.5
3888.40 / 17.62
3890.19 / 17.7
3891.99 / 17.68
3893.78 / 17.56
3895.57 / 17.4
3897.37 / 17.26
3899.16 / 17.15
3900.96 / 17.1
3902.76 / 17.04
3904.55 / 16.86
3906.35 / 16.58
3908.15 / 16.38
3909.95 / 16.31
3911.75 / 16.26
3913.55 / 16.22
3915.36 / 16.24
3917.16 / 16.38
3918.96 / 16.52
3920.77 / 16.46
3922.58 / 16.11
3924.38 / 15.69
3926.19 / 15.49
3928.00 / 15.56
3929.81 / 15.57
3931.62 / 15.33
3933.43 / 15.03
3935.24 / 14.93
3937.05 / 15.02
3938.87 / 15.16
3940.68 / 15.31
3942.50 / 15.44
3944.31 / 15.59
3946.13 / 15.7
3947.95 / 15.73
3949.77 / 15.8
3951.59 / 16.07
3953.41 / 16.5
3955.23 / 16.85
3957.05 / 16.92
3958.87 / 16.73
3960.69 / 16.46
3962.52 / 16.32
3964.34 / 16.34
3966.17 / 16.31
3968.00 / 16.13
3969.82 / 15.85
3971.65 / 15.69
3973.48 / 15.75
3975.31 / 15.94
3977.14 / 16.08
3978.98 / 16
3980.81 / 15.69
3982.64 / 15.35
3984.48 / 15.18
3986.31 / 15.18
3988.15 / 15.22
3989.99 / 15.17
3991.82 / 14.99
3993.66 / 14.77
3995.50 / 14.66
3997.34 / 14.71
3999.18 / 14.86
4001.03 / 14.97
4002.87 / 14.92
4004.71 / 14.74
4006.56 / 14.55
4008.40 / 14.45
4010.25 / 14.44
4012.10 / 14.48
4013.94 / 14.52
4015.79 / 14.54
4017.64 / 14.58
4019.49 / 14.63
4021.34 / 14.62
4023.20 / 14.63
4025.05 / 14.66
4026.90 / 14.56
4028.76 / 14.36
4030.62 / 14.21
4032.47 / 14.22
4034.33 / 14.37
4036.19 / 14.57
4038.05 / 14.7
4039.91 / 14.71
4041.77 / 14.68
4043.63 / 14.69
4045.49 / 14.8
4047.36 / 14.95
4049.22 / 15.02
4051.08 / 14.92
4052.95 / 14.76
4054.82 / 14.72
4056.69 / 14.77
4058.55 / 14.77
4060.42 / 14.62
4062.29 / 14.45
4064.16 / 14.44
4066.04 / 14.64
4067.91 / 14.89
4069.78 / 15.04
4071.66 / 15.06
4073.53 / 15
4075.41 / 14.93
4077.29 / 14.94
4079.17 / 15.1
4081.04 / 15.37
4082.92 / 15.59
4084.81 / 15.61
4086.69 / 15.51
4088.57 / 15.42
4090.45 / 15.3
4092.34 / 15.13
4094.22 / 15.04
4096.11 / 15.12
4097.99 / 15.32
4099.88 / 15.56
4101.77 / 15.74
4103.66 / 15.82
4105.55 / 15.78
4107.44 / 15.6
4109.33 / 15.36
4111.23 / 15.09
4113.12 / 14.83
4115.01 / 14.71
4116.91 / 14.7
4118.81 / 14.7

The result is 3988.15 Angstrom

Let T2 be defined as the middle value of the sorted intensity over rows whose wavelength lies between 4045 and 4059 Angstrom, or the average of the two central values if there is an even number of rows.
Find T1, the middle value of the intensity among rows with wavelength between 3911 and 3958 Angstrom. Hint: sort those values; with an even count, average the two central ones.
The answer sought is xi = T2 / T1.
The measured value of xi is 0.94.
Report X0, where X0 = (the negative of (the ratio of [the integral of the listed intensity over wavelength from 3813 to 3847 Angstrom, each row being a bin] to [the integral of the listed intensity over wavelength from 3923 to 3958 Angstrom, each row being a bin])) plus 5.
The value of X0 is 3.95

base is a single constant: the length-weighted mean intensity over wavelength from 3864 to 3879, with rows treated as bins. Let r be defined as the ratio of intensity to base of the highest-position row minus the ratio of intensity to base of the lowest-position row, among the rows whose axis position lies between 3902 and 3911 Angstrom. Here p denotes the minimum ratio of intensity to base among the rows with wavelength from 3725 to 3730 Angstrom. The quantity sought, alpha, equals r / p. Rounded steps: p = 1.09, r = -0.039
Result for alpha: -0.036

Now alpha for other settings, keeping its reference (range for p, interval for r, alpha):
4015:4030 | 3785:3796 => -0.023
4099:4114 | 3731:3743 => -0.030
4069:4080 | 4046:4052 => -0.002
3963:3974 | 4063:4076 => 0.031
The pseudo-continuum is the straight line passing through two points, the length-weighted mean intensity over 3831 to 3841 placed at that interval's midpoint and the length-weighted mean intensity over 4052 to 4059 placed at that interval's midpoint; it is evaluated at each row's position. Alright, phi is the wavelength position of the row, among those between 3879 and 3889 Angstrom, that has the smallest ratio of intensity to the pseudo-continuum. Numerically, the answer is 3883.04 Angstrom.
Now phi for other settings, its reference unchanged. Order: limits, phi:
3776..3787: 3784.18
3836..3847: 3845.66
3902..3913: 3911.75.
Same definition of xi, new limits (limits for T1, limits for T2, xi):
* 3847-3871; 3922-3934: 0.88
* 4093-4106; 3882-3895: 1.13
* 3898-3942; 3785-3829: 1.06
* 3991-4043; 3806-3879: 1.17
